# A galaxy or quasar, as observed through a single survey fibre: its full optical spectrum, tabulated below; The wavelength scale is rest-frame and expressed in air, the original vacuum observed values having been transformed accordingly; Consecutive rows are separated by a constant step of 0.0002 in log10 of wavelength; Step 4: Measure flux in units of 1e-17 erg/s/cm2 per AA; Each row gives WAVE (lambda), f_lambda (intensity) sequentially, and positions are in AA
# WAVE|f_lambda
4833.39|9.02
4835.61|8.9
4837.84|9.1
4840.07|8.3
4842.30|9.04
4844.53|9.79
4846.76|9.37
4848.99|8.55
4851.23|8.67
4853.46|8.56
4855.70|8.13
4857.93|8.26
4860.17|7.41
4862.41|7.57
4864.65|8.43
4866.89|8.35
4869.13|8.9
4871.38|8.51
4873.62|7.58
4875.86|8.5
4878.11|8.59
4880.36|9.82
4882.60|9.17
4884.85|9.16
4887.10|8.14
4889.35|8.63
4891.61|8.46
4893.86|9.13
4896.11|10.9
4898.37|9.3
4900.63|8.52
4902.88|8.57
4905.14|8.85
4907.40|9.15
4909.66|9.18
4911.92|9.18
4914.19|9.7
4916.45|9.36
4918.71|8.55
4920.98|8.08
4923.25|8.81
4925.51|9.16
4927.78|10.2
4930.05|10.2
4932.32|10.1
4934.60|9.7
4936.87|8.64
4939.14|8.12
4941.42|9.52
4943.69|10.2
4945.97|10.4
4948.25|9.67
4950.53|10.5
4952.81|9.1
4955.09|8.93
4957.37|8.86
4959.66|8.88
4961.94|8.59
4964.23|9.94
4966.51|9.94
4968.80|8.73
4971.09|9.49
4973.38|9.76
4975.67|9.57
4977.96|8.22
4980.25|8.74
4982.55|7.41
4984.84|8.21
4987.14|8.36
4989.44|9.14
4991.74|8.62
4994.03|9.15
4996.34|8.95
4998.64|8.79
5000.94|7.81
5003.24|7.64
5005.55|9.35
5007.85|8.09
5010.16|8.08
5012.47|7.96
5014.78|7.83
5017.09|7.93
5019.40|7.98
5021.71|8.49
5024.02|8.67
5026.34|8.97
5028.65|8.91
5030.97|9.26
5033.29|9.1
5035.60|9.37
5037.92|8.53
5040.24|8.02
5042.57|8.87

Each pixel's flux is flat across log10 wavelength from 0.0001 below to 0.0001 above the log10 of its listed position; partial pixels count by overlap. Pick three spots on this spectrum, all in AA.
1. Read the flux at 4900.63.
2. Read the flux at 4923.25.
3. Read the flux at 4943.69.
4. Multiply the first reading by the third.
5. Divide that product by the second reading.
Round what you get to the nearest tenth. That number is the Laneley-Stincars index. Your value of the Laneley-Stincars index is 9.9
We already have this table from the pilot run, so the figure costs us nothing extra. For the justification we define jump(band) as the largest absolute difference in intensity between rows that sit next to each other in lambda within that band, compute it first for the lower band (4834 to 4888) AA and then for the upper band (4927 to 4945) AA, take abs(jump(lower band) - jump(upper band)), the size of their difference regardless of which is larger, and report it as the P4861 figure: 0.17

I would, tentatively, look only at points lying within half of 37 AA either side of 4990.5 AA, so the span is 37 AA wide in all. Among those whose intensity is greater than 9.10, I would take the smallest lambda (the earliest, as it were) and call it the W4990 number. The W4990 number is 4973.38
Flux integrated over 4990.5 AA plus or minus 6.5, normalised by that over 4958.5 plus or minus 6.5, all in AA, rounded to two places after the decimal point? 0.97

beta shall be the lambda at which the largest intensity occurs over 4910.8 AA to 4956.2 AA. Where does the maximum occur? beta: 4950.53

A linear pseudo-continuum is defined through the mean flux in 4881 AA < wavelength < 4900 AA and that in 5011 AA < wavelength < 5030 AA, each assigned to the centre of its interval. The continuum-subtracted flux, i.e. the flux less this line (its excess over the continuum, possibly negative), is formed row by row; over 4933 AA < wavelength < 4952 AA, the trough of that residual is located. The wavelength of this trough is 4939.14 AA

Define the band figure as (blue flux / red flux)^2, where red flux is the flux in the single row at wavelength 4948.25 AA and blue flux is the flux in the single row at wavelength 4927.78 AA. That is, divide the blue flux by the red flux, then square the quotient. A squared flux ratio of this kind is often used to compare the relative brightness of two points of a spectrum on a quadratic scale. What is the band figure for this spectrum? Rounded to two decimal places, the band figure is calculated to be 1.11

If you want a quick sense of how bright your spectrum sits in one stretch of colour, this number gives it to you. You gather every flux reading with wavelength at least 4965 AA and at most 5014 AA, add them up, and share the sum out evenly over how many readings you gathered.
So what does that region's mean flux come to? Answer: 8.67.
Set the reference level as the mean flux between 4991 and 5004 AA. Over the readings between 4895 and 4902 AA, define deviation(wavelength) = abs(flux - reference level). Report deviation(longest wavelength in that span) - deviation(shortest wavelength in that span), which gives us -2.4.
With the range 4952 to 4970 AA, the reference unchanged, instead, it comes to -0.4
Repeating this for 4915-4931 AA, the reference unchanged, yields 0.8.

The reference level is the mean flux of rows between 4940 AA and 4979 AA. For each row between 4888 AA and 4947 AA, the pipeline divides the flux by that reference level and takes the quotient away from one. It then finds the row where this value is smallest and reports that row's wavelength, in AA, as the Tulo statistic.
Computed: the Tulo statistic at 4896.11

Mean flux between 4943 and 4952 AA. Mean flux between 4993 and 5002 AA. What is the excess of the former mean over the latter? 1.5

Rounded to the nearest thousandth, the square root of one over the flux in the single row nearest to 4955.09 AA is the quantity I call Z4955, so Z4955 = 0.335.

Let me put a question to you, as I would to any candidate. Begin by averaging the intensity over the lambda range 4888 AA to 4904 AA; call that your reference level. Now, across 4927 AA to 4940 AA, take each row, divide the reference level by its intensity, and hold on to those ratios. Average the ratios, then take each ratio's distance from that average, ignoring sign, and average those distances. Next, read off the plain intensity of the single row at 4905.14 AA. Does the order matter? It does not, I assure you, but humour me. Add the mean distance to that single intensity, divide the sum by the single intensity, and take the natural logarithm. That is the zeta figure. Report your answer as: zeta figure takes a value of 0.0090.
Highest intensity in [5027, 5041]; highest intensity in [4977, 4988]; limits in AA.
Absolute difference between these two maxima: 0.63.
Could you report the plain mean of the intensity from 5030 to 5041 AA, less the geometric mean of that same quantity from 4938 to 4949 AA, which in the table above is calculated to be -0.7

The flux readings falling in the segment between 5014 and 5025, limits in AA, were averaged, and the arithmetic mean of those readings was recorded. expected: 8.2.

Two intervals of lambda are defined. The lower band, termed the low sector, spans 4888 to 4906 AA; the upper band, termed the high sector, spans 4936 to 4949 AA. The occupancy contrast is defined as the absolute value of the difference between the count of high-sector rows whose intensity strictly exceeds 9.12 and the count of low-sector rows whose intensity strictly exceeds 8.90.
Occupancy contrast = 1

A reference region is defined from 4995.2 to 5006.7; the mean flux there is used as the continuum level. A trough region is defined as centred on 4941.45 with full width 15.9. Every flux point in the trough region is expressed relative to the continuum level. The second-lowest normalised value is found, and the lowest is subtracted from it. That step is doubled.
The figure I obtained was 0.12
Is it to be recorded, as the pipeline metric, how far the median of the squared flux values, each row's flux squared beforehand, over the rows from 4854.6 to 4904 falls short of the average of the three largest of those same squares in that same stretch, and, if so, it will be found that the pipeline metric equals 28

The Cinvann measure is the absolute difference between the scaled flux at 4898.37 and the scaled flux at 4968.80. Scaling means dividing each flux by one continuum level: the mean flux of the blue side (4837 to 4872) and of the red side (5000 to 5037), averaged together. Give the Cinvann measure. 0.067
